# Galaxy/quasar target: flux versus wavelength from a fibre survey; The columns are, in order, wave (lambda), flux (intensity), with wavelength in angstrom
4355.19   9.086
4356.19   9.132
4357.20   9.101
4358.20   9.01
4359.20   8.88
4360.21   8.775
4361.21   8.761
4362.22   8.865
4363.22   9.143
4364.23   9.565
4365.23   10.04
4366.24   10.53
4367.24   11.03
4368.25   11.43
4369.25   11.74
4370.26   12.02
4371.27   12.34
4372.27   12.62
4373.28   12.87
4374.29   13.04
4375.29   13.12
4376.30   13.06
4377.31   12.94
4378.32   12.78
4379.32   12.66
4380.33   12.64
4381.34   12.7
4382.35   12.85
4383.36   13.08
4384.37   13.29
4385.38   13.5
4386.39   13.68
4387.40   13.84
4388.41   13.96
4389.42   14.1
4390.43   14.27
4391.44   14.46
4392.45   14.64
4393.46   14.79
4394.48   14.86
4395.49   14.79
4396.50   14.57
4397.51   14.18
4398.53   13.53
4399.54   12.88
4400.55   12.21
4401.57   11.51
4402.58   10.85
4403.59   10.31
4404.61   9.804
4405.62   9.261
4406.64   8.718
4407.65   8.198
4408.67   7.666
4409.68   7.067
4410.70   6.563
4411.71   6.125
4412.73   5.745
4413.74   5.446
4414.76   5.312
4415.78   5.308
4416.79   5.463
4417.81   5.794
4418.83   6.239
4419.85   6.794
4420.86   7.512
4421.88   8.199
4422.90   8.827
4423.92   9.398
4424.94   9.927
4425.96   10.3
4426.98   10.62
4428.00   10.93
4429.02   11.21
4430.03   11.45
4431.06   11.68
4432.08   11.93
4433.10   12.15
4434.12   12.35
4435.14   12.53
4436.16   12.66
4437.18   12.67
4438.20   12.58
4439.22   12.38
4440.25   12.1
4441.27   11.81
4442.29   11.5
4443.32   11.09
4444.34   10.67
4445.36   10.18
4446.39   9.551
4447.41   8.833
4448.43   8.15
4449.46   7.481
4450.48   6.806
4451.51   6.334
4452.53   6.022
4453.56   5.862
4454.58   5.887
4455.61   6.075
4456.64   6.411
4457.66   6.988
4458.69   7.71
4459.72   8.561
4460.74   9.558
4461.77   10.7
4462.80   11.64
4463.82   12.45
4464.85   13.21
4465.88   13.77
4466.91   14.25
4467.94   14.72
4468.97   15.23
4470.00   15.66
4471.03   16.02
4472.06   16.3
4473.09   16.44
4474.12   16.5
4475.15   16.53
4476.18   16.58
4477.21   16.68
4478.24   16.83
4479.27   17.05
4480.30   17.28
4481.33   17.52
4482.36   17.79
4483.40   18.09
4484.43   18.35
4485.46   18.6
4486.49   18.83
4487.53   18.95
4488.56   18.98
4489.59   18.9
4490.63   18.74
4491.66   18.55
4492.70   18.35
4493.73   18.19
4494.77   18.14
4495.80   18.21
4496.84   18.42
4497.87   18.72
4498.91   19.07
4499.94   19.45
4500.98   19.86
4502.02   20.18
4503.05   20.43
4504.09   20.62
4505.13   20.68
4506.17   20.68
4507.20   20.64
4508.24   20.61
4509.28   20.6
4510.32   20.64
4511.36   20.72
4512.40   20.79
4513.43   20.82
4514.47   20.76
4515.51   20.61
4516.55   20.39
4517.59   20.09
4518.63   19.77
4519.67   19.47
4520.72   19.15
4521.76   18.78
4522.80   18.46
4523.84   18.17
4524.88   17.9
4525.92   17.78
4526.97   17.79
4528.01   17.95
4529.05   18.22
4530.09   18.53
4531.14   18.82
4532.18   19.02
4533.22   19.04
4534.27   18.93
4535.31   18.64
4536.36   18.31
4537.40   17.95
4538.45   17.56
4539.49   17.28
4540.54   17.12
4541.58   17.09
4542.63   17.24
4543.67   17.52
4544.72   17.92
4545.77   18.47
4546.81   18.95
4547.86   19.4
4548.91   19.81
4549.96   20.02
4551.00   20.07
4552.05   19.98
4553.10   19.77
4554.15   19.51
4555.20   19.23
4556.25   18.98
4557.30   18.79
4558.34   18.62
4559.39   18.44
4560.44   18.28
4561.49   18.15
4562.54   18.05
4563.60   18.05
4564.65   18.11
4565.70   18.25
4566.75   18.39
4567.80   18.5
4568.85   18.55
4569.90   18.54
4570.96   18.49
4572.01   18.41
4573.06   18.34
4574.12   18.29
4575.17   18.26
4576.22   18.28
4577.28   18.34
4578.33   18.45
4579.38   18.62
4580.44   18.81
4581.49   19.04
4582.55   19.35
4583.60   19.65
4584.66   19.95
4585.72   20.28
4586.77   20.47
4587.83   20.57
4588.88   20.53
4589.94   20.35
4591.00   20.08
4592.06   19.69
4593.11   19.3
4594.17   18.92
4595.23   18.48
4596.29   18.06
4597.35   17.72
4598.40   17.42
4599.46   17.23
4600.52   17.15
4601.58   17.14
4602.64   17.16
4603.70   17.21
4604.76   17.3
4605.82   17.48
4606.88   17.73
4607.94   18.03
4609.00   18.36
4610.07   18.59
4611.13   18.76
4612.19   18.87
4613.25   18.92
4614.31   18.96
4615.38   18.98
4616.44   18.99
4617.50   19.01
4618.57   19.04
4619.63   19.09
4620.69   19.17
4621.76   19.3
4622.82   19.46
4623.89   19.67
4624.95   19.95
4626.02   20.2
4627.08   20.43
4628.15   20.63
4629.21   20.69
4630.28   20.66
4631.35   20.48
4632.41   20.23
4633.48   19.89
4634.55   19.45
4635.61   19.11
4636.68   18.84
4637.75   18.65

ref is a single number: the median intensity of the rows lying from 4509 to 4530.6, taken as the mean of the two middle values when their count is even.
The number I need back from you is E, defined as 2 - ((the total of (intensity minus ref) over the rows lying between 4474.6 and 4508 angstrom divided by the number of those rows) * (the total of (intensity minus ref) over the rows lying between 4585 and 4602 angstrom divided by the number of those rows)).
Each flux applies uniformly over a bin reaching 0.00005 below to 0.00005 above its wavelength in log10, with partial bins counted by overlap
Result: 1.6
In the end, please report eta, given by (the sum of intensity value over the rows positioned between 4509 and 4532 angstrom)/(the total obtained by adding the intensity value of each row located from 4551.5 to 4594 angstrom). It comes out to 0.56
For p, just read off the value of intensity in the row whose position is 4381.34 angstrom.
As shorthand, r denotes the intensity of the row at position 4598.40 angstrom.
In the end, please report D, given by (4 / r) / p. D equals 0.018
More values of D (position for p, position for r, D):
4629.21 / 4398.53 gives 0.014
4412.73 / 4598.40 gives 0.040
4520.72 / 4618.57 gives 0.011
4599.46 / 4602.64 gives 0.014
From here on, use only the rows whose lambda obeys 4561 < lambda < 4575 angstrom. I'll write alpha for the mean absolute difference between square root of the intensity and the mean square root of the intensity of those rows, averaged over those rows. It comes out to 0.02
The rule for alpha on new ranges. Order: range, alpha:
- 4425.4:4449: 0.15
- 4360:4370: 0.15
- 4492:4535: 0.11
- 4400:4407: 0.15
